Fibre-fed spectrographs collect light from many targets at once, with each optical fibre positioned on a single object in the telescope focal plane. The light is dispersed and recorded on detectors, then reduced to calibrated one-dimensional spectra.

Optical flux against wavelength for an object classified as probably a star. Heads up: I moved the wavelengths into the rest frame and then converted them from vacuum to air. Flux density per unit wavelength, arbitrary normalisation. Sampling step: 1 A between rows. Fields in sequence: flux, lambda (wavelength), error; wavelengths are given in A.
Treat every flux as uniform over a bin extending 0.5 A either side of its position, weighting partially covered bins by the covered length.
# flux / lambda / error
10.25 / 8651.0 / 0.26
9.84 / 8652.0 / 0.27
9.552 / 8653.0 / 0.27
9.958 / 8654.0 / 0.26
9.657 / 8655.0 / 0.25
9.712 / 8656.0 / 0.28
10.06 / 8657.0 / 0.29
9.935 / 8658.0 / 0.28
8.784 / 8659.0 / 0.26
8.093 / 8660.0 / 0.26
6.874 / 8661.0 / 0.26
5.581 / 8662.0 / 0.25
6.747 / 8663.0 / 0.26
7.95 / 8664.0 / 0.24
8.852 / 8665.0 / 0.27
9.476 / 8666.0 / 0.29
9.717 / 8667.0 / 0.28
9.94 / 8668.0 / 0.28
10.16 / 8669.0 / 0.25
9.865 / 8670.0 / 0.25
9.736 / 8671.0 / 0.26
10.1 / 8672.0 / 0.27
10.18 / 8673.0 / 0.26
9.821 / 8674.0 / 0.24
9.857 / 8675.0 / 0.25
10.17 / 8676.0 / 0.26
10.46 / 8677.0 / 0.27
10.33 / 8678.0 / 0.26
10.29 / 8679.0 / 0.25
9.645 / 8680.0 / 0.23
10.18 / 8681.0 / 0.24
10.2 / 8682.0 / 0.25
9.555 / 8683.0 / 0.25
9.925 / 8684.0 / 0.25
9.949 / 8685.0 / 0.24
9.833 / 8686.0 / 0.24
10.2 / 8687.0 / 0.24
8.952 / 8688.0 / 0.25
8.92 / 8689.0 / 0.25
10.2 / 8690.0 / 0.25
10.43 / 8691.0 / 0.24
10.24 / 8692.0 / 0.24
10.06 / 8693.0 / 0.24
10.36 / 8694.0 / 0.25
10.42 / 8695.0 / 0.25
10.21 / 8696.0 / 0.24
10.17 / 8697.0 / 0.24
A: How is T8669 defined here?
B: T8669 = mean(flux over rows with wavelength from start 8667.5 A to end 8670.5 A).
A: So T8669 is 10.0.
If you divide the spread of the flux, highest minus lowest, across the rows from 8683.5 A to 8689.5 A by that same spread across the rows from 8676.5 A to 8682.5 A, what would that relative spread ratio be 1.6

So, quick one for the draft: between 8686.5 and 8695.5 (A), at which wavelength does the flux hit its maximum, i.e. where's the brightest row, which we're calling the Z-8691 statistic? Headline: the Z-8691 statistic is 8691.0 A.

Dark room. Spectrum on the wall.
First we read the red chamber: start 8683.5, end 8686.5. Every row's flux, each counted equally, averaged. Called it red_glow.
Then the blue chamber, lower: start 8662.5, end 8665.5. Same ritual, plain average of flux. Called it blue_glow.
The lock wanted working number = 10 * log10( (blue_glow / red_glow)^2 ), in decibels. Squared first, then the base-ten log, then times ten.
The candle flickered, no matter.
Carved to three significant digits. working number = -2.02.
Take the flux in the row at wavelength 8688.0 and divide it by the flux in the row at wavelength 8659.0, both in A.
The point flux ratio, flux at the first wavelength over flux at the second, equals 1.02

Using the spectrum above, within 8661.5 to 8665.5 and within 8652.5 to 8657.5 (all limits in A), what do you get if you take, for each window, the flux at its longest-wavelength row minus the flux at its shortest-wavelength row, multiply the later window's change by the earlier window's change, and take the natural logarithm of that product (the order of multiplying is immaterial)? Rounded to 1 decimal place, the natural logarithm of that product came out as 0.5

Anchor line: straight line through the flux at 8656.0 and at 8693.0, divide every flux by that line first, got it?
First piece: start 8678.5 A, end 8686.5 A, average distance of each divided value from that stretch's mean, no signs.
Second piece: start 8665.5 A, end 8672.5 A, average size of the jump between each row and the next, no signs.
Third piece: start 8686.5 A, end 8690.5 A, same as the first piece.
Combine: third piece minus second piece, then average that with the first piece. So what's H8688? 0.030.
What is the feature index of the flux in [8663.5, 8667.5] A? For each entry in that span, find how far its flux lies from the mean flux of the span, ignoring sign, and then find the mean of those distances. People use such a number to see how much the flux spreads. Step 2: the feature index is 0.6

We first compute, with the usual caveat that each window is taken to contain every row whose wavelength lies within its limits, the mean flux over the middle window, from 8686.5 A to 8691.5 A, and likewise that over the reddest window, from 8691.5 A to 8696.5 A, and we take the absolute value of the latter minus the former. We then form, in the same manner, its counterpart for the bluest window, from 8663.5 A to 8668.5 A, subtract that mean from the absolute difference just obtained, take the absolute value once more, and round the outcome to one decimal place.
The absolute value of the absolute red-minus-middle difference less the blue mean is 8.7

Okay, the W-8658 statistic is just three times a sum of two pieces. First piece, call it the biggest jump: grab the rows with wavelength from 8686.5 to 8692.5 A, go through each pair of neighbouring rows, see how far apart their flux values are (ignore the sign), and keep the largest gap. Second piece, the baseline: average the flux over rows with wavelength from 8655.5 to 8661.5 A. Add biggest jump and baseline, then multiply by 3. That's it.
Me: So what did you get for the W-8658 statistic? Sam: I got 30.6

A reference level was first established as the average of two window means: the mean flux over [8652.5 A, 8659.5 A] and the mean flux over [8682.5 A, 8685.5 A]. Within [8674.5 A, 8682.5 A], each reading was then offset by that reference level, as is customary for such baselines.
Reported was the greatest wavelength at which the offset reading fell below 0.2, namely 8680.0 A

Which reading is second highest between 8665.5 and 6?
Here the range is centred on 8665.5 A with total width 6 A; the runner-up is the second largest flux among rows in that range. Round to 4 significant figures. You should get 9.717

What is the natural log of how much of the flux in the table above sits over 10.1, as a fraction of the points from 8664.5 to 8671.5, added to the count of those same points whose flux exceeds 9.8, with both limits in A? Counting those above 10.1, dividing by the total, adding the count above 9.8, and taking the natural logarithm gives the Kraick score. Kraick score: 1.1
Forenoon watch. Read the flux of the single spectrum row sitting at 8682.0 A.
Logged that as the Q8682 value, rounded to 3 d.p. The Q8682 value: 10.200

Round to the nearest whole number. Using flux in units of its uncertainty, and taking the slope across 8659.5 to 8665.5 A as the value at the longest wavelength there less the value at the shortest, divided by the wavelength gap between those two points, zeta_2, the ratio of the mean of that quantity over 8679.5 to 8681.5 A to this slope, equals 127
